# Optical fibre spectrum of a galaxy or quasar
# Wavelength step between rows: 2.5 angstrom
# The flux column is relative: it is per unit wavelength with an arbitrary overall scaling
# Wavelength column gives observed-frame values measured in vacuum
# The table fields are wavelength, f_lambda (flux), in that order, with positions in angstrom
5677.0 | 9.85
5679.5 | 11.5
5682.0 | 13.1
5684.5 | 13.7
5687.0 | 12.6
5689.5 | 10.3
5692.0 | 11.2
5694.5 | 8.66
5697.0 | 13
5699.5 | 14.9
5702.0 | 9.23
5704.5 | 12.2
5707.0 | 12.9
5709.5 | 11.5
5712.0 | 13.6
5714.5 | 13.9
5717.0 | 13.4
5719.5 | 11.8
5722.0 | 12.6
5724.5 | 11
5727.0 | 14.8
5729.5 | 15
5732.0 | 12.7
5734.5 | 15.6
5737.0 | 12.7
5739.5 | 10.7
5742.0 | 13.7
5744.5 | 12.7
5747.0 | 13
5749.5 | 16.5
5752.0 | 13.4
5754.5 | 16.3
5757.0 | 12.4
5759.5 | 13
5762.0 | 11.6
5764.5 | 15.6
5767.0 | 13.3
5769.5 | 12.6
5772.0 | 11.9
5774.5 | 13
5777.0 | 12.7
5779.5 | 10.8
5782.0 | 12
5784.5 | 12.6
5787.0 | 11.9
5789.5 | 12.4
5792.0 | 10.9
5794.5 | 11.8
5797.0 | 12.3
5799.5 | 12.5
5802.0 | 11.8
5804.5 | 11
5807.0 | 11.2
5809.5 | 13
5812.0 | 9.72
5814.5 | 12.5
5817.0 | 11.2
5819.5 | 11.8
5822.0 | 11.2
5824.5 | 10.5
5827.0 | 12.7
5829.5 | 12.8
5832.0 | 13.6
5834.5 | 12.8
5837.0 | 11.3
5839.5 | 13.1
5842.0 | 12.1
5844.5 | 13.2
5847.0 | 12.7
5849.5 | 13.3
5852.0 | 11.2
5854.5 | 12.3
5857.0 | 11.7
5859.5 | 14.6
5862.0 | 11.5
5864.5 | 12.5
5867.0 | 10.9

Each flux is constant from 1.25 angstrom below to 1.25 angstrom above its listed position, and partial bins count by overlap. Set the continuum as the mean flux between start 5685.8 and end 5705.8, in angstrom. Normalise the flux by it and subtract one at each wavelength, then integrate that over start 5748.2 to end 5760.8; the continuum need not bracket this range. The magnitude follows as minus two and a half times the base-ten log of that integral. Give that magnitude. -1.2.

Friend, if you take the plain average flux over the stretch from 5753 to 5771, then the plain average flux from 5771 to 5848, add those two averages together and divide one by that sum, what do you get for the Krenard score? 0.0391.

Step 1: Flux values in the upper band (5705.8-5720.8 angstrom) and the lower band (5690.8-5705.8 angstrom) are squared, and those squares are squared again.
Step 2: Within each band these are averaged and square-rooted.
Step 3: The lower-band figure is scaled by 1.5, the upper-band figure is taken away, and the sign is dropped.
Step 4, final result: 52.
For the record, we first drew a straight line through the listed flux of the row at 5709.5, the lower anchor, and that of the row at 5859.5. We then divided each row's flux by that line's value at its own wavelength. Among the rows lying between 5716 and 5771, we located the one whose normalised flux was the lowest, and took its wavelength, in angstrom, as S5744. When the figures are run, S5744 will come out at 5739.5 angstrom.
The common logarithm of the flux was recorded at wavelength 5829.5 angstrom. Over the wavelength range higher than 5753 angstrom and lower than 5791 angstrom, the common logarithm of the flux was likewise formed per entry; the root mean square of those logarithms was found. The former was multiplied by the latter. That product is 1.22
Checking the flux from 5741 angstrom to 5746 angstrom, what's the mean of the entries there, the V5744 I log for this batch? 13.2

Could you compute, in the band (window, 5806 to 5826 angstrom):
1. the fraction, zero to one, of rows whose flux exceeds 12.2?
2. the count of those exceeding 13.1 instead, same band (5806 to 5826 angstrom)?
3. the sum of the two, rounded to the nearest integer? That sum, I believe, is 0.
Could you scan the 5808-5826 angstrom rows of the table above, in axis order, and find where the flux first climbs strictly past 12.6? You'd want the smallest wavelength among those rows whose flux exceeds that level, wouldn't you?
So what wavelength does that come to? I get 5809.5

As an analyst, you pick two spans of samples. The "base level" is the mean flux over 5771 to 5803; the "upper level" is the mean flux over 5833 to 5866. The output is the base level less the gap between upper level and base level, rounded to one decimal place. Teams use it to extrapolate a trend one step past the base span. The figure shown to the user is 11.6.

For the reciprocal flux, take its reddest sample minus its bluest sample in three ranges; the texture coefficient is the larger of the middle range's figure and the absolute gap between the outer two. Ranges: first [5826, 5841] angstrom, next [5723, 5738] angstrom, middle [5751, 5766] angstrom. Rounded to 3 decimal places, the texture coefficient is 0.010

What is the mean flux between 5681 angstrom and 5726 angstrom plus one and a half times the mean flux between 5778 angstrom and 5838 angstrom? 30.0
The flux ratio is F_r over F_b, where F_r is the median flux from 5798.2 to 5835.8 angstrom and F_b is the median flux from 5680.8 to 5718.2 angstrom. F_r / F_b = 0.91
